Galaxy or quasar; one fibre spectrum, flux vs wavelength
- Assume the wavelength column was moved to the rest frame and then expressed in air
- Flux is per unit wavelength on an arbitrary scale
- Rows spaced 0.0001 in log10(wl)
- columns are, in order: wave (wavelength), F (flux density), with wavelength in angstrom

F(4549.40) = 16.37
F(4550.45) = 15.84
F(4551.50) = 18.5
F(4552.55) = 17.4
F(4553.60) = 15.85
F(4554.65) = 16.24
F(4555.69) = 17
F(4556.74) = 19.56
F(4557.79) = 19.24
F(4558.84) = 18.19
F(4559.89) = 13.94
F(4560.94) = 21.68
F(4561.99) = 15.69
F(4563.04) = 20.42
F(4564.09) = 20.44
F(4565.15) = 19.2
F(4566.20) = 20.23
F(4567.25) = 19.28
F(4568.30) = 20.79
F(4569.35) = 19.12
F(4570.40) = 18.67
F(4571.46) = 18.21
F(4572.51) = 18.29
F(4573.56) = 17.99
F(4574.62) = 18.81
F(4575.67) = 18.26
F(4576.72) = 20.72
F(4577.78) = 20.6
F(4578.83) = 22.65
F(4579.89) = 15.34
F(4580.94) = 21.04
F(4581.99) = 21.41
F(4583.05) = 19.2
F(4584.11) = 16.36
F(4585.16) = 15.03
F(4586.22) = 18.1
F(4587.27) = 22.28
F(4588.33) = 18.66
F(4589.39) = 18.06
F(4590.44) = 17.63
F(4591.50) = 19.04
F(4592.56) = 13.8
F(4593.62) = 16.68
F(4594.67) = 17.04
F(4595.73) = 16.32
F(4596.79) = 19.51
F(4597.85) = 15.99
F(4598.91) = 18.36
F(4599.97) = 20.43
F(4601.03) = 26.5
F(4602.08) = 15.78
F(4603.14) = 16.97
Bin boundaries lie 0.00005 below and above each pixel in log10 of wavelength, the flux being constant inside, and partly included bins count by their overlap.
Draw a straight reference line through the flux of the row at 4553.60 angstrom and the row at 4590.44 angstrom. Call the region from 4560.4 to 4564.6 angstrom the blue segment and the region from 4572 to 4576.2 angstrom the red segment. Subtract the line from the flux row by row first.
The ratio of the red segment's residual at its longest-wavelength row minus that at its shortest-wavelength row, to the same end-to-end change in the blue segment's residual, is 0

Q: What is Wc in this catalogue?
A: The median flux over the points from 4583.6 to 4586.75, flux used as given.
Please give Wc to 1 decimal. 16.4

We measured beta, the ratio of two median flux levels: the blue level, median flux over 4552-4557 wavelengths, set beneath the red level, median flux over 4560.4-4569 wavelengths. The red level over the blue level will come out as 1.20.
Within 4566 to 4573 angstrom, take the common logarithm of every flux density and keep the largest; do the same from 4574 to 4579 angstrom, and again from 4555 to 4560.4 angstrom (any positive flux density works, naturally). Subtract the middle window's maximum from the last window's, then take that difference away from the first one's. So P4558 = 1.38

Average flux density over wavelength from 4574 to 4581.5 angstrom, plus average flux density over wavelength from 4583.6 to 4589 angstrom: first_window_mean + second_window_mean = 37.7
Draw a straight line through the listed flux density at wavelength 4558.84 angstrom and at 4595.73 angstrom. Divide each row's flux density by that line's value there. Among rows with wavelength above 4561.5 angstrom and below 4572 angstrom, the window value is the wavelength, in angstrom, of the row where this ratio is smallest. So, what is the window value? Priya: 4561.99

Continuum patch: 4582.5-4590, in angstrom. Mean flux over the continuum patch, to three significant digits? 18.2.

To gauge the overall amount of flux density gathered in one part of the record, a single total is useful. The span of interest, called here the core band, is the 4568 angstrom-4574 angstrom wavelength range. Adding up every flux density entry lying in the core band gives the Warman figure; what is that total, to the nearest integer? 113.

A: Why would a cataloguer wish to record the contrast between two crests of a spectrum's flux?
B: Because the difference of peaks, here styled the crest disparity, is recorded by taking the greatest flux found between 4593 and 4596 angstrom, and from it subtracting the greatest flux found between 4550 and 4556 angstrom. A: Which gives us -1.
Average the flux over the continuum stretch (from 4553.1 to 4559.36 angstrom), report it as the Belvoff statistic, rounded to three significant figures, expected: 17.7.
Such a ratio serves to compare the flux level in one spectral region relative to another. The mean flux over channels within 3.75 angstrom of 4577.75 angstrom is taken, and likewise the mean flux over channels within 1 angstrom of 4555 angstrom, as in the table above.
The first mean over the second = 1.18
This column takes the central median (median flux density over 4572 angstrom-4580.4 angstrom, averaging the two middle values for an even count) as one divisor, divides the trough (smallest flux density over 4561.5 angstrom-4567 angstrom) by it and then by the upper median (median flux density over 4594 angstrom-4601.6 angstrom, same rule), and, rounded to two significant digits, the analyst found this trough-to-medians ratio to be 0.046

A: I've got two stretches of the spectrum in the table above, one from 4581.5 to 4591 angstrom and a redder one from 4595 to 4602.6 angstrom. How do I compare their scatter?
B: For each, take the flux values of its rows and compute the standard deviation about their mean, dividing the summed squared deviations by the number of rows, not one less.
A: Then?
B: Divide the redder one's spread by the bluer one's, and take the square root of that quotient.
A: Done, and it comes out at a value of 1.28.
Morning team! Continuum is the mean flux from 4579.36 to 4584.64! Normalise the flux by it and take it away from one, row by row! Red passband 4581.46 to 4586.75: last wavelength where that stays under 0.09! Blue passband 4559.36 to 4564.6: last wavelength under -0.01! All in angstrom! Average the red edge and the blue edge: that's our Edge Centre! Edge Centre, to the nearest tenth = 4575.2 angstrom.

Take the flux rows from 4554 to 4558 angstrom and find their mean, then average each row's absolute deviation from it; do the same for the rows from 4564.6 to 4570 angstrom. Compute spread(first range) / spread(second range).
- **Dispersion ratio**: 2.2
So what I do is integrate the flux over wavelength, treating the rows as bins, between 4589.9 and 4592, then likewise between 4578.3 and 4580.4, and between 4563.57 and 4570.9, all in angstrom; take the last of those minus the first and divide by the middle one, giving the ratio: 2.65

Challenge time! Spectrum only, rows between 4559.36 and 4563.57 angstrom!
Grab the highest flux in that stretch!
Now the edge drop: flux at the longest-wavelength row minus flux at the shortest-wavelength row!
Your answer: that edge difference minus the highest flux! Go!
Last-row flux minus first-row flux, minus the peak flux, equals -15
